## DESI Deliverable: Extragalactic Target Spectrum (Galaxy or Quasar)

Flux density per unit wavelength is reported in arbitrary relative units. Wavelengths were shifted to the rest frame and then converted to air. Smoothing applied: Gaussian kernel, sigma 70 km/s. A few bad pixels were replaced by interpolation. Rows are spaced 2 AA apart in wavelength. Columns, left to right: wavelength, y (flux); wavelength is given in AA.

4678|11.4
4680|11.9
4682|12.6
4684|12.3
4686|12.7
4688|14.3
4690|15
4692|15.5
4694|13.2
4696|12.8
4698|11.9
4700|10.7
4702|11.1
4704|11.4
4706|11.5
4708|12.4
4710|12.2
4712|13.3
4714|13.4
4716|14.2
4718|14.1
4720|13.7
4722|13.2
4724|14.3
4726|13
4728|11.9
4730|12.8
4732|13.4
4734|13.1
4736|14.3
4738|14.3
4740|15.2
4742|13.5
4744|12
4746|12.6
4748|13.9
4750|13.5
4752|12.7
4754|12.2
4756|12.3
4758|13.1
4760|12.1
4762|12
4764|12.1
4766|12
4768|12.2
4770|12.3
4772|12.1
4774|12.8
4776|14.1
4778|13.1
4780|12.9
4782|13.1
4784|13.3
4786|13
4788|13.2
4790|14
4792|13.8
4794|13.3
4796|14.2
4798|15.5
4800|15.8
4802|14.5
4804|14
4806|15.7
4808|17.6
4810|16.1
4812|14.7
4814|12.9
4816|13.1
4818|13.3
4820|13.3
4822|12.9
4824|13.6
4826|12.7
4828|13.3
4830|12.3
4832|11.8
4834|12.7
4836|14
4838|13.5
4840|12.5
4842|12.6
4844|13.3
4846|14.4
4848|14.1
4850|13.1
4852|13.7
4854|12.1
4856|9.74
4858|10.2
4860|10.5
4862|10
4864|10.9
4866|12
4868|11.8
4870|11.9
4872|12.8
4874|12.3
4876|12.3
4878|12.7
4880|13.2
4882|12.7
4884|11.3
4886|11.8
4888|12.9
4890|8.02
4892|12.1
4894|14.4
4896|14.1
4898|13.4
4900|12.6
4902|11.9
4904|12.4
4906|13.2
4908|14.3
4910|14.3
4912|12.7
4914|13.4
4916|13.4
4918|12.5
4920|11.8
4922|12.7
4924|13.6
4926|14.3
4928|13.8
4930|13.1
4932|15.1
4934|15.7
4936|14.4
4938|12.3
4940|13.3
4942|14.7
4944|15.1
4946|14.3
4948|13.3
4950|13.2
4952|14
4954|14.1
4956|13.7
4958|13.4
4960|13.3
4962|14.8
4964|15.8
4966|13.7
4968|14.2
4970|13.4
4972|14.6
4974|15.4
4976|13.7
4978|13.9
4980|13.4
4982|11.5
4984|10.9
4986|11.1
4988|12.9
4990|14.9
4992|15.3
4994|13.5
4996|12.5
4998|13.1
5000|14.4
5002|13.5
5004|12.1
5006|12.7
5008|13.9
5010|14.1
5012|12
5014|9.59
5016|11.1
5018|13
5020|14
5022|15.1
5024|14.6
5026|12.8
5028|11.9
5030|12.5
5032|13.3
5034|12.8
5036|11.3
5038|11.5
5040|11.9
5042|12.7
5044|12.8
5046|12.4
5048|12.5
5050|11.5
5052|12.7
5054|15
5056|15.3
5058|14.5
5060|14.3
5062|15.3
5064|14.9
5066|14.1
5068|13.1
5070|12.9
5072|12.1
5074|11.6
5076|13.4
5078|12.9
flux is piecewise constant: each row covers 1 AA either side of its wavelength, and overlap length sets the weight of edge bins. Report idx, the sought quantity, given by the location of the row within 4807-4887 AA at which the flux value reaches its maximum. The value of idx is 4808 AA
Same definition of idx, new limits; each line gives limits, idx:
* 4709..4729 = 4724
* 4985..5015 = 4992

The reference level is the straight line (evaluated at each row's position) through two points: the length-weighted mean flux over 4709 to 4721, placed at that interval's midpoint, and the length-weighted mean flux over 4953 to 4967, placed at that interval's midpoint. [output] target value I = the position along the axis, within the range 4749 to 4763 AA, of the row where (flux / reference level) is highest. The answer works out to 4750 AA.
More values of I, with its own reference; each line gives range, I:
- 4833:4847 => 4846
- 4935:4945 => 4944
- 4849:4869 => 4852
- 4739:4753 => 4740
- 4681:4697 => 4692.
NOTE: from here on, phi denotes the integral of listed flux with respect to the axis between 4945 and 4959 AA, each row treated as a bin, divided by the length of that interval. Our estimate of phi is 13.7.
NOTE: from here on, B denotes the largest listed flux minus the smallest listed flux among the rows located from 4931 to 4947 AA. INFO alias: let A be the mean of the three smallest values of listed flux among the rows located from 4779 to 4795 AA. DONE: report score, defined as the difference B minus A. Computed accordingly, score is -9.6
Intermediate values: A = 13.0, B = 3.4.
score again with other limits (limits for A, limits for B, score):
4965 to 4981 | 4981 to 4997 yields -9.1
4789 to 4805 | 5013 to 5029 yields -8.2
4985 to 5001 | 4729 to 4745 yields -9.0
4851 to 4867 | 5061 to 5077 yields -6.3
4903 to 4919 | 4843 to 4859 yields -7.9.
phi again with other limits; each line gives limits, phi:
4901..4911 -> 13.2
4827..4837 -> 12.8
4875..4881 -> 12.7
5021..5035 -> 13.3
